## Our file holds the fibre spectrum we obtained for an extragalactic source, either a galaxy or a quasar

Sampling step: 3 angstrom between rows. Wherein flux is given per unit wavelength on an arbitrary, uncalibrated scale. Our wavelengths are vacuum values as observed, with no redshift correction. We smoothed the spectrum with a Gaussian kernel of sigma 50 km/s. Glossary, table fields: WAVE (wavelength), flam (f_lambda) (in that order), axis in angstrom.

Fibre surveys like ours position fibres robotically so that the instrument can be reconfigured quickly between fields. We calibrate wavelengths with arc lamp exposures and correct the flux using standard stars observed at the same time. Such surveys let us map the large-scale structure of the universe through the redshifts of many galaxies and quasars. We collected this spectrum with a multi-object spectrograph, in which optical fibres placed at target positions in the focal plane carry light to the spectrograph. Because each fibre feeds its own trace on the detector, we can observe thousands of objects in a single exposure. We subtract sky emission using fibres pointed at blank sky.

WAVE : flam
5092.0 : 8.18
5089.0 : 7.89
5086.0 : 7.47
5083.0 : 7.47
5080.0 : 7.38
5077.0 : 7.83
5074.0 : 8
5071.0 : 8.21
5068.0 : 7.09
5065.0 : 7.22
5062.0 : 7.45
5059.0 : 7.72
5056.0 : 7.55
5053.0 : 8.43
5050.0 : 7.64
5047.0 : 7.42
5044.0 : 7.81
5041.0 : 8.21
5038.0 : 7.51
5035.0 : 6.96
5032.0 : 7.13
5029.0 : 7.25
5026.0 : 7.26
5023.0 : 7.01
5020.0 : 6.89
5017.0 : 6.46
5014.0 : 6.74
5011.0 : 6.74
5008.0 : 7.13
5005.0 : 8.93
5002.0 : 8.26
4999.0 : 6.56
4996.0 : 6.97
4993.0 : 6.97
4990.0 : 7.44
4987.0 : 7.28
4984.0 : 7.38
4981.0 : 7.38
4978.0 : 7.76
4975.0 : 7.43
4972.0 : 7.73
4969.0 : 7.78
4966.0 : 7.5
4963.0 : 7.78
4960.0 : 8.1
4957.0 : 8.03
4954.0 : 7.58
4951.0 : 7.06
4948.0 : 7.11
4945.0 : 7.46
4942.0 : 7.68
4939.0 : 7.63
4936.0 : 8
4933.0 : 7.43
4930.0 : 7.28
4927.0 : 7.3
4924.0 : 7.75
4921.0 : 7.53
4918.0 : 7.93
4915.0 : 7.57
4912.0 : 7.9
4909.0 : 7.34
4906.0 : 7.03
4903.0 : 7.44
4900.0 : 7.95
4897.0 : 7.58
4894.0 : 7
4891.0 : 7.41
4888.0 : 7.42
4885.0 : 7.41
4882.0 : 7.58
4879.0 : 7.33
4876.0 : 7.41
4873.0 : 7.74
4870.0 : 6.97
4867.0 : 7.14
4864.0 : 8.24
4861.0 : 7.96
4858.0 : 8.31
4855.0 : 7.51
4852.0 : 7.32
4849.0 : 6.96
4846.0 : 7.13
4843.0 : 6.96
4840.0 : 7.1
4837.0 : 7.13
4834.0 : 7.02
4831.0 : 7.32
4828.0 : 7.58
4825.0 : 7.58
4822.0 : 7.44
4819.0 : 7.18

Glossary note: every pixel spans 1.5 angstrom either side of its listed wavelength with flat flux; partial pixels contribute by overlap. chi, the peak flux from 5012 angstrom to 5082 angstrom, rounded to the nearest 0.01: 8.43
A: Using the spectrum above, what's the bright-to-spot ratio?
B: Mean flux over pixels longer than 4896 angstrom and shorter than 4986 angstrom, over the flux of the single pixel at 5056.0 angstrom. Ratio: 1.00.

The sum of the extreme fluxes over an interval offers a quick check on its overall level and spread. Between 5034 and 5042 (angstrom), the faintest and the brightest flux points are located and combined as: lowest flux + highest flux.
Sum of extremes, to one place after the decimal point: 15.2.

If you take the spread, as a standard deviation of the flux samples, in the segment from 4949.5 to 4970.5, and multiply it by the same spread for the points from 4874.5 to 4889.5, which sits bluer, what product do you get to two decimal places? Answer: 0.03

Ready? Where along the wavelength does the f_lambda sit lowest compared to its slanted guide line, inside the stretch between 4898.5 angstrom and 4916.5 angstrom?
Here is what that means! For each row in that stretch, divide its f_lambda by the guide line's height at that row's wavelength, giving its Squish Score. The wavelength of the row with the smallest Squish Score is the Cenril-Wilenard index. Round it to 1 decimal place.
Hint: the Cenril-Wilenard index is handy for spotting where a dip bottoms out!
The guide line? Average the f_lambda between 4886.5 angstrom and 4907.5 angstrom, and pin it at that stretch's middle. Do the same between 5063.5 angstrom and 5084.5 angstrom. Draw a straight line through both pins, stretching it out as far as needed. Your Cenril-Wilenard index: 4906.0 angstrom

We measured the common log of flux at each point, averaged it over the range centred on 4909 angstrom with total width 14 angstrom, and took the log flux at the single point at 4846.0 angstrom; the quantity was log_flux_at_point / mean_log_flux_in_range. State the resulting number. 0.98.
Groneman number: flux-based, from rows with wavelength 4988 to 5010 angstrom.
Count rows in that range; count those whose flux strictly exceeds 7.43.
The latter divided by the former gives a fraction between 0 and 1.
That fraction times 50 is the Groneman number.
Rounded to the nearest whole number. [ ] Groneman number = 21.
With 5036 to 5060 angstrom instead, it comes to 44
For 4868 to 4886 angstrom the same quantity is 17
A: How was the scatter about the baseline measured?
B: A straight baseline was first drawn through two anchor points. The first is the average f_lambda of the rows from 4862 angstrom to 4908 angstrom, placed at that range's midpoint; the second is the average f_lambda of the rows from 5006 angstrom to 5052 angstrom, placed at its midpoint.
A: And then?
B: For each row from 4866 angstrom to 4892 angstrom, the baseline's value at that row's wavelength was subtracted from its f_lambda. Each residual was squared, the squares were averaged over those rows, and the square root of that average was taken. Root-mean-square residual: 0.229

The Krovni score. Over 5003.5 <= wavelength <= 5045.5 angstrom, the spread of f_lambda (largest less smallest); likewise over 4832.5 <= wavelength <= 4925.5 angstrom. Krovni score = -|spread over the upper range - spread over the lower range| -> -1.1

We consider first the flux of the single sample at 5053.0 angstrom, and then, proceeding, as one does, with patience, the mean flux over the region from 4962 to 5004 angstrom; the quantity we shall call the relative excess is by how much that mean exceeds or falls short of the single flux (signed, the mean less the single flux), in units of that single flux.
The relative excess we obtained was -0.12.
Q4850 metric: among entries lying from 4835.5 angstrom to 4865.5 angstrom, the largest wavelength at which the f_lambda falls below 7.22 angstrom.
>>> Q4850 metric 4849.0 angstrom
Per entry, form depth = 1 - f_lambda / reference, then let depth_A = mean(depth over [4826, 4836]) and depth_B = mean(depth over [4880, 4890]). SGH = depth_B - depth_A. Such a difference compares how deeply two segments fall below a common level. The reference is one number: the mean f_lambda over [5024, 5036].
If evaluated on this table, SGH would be -0.02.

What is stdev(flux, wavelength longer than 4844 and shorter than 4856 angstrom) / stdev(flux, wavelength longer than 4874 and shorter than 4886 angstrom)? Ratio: 2.26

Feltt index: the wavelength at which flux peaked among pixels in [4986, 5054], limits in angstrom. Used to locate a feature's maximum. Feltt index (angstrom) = 5005.0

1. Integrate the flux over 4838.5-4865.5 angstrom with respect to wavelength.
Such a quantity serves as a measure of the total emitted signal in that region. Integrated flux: 202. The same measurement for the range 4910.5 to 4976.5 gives 503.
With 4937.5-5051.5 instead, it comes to 846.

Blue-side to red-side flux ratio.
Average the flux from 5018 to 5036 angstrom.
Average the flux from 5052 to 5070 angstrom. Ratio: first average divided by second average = 0.93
